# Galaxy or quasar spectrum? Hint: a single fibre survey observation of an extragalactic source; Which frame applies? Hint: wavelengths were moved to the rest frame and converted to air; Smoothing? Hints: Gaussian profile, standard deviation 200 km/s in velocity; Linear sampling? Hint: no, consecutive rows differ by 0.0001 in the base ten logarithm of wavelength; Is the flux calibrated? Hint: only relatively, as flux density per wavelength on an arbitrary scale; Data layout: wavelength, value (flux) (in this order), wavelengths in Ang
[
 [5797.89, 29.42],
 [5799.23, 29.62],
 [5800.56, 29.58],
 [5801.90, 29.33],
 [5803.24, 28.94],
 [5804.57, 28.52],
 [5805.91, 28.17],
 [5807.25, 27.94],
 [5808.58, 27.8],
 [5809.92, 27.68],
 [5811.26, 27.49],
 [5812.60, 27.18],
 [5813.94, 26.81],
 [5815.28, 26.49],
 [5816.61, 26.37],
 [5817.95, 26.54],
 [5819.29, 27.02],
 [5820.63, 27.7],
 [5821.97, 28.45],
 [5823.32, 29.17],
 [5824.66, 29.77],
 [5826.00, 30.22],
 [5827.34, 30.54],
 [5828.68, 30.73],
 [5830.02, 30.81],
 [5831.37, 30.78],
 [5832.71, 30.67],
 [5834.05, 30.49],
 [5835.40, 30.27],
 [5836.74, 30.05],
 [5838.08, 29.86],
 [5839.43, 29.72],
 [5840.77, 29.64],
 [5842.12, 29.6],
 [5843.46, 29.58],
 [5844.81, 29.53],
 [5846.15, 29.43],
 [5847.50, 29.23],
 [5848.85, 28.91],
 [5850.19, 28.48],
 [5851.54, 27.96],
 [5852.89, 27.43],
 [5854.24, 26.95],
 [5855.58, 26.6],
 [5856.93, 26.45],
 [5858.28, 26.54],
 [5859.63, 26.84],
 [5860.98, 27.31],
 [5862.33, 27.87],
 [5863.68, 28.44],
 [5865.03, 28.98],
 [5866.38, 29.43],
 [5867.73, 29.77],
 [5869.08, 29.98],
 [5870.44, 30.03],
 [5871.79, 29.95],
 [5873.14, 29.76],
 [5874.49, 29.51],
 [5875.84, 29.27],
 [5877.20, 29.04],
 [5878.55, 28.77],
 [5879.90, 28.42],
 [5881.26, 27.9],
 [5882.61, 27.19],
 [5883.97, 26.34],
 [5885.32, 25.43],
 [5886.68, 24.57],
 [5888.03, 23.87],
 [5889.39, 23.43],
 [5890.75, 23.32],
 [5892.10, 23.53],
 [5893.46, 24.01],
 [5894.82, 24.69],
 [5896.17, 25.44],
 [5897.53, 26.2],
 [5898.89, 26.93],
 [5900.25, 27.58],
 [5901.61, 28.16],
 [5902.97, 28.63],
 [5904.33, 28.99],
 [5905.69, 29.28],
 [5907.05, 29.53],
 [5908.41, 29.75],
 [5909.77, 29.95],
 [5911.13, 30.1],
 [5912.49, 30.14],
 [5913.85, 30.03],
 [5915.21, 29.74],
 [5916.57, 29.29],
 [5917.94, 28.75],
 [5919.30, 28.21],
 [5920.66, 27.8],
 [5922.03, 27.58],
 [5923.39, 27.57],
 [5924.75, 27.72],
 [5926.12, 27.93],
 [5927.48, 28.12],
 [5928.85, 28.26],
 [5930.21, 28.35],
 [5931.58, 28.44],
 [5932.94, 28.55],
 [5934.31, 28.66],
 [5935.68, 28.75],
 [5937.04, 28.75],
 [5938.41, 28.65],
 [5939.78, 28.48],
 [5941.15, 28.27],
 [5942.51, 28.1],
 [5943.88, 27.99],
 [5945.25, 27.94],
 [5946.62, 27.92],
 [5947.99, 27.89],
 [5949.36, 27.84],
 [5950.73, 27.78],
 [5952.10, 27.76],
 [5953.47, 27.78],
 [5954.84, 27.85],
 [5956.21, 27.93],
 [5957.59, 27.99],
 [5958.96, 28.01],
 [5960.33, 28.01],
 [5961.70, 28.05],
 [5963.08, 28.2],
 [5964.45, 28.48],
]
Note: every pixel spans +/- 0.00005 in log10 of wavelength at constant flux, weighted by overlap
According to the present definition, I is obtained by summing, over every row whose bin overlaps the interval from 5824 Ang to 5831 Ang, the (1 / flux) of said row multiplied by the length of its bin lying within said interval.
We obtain 0.230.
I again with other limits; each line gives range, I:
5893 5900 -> 0.274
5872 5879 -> 0.239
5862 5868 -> 0.208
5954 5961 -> 0.250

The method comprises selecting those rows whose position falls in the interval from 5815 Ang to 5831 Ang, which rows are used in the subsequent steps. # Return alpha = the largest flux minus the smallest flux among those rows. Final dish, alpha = 4.4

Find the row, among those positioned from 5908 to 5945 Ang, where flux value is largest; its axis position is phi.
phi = 5912.49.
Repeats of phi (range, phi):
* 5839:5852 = 5839.43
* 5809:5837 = 5830.02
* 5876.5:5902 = 5877.20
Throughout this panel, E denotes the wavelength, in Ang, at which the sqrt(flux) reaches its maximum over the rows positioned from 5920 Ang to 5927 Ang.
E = 5926.12 Ang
